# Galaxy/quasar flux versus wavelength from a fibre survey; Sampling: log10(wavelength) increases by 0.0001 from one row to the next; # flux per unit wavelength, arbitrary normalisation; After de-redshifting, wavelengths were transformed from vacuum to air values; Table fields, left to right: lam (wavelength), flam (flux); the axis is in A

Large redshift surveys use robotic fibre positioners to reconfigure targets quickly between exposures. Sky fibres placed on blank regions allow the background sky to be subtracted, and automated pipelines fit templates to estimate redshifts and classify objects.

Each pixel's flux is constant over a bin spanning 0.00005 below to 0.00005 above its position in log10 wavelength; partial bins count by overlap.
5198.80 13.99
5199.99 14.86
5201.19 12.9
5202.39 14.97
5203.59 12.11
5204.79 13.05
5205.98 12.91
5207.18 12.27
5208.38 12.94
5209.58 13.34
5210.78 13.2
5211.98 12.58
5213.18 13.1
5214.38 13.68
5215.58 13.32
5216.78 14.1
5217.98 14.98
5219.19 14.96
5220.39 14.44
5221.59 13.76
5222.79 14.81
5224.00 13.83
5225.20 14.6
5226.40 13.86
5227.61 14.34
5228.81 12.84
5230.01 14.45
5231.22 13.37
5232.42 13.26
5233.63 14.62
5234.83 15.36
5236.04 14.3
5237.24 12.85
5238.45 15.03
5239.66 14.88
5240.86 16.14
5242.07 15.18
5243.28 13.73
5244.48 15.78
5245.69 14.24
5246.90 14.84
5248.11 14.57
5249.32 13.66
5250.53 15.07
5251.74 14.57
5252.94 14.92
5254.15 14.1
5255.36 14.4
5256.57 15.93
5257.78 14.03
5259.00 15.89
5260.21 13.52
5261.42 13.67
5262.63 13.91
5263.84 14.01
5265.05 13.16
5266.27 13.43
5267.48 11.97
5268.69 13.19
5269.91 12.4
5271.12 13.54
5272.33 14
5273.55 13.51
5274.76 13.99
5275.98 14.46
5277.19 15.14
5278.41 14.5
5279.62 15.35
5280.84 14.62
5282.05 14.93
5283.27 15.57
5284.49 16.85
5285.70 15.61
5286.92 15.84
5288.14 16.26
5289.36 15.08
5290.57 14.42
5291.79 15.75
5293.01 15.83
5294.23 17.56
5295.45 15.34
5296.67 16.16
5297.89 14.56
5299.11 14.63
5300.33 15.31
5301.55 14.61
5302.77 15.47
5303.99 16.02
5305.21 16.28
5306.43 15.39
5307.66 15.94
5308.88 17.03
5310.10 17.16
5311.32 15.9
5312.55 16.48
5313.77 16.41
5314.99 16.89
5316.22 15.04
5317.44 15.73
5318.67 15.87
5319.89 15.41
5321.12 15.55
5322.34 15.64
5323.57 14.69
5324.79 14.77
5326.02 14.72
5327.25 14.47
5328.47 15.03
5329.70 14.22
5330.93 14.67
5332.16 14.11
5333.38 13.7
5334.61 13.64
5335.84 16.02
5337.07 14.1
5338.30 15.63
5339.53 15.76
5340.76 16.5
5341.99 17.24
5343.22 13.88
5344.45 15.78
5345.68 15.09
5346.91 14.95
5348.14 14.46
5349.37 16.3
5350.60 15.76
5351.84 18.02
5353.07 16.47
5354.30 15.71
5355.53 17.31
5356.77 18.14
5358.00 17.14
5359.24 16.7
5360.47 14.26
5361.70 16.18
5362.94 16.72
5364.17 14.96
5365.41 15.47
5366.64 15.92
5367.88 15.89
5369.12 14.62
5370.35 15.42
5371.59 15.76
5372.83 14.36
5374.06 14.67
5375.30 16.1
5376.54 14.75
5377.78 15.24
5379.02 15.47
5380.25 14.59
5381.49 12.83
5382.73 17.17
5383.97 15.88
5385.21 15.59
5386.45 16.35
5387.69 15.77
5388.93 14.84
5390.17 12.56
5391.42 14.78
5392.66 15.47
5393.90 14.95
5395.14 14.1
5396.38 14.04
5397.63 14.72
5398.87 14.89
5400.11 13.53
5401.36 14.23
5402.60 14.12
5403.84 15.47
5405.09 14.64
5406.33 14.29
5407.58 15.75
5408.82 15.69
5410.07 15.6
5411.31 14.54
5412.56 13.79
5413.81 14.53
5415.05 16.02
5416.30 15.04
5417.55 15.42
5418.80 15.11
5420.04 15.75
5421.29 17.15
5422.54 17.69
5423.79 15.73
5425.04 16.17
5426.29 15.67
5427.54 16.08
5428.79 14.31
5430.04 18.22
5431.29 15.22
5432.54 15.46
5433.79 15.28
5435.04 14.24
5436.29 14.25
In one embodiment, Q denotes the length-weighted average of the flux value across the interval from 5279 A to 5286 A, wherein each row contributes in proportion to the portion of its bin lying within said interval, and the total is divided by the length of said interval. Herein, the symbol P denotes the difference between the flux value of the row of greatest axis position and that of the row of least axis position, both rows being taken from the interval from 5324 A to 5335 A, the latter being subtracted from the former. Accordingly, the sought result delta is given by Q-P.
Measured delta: 16.6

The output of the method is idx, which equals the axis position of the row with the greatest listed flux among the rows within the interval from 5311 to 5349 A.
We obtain 5341.99 A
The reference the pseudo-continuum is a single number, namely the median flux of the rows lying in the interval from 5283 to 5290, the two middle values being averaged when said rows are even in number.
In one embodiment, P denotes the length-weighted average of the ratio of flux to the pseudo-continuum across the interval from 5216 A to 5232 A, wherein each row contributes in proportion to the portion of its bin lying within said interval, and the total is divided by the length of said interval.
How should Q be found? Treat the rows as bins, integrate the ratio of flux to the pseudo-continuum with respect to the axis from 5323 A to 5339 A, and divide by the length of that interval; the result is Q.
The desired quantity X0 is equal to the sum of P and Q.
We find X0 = 1.83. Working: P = 0.90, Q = 0.929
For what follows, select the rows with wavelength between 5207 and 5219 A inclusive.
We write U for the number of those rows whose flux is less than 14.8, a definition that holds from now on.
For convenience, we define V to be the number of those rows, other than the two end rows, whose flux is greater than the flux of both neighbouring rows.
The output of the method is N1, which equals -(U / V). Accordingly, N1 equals -4.5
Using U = 9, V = 2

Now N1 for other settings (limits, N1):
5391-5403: -2.3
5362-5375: -1.5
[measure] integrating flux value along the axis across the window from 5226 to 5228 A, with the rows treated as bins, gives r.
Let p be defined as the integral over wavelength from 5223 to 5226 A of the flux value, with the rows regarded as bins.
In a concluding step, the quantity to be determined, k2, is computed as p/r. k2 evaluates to 1.5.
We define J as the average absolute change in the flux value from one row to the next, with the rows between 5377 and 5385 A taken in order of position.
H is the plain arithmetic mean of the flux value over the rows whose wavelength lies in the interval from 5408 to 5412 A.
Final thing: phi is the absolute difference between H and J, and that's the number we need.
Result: 13.6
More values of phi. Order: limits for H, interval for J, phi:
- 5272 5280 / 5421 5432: 12.9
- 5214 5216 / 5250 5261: 12.3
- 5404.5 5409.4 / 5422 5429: 14.1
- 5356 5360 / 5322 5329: 16.9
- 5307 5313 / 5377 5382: 15.5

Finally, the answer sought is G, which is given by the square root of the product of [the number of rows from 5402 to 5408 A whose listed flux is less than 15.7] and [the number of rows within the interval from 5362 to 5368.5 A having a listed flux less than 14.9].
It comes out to 0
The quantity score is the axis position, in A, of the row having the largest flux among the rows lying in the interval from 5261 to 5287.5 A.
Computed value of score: 5284.49 A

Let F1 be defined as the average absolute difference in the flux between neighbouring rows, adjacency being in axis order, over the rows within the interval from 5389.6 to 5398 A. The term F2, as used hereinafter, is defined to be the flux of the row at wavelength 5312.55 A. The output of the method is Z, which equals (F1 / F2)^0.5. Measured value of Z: 0.23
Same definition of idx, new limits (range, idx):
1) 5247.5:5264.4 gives 5256.57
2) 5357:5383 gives 5382.73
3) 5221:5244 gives 5240.86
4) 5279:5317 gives 5294.23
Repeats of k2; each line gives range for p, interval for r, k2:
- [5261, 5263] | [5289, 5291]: 0.9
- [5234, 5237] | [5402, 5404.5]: 1.2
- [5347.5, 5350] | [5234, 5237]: 0.9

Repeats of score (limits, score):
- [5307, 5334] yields 5310.10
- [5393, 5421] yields 5415.05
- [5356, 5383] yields 5356.77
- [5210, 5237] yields 5234.83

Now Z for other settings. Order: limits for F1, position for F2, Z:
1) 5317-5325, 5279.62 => 0.14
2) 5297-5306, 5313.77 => 0.18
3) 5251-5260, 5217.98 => 0.27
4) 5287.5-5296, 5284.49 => 0.27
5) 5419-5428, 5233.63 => 0.24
